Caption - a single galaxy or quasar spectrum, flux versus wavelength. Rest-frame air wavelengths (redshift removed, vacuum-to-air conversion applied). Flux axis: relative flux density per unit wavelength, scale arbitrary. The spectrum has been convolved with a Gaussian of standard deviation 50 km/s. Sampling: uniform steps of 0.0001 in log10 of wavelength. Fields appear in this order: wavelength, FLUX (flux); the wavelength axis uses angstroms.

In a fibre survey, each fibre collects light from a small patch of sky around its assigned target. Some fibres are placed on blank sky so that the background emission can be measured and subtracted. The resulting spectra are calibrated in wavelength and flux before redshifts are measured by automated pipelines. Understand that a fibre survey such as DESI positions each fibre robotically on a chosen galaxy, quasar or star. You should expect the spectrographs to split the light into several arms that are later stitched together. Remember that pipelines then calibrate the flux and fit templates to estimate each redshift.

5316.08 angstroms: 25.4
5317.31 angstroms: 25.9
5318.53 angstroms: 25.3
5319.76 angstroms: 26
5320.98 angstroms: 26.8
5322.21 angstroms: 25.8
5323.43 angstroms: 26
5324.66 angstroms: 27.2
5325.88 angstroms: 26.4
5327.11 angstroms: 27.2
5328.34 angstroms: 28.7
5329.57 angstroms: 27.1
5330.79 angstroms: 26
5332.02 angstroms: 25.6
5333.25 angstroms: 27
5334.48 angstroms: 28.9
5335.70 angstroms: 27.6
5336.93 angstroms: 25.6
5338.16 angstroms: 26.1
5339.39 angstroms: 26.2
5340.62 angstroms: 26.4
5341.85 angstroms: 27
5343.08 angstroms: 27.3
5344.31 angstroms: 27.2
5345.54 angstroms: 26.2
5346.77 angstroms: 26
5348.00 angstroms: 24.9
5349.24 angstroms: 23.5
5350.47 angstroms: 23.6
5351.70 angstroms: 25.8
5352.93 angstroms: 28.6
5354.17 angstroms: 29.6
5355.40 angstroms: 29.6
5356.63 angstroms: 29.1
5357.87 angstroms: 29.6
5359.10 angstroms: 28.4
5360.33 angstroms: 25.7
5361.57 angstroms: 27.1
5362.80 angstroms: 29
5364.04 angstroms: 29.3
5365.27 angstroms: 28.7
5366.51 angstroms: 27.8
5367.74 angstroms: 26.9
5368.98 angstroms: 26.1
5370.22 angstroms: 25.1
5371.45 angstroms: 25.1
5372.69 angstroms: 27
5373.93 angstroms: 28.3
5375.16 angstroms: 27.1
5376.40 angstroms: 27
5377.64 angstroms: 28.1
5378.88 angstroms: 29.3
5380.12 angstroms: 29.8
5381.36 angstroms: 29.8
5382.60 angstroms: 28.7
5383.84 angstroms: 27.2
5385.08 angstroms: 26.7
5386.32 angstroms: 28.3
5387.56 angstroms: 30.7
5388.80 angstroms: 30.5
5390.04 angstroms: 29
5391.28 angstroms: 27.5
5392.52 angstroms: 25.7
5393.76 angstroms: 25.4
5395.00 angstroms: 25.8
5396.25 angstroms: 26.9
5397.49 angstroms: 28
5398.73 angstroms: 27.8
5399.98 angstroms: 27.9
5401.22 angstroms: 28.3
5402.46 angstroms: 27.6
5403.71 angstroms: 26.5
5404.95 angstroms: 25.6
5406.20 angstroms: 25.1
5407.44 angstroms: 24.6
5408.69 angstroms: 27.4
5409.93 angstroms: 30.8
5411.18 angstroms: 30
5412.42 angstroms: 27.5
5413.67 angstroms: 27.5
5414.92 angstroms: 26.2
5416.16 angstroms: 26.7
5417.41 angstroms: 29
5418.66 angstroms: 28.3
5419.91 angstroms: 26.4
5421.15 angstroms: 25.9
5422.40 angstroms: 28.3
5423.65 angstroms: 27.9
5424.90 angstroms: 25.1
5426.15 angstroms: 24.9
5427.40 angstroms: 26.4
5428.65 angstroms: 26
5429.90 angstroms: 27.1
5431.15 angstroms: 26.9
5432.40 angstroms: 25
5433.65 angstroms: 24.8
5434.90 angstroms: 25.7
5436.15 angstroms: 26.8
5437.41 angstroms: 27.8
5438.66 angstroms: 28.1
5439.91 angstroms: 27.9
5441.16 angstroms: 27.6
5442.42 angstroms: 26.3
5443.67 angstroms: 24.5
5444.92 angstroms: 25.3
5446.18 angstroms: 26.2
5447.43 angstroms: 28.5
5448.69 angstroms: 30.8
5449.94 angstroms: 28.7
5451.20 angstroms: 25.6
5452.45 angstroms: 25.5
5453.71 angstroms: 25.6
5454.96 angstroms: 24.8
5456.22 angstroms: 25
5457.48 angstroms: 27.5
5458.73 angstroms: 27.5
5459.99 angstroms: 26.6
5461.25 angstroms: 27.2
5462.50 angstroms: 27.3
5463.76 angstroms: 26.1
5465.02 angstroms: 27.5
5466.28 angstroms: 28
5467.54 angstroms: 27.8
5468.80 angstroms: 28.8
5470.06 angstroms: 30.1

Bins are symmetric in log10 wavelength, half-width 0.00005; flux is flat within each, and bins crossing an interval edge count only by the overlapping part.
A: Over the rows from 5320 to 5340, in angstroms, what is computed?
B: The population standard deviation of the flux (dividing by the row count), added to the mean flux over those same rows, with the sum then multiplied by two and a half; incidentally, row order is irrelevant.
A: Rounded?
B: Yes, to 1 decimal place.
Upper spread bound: 69.3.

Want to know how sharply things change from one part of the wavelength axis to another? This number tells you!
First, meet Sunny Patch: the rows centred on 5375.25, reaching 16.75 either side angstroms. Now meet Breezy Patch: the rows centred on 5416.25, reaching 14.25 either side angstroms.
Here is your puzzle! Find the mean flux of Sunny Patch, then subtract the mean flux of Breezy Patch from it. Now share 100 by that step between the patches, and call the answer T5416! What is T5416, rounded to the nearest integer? 106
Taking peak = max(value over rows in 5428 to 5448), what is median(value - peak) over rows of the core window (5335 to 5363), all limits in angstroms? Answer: -1.5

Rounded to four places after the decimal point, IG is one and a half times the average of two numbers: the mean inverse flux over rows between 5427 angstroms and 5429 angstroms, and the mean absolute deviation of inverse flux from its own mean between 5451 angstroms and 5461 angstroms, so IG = 0.0296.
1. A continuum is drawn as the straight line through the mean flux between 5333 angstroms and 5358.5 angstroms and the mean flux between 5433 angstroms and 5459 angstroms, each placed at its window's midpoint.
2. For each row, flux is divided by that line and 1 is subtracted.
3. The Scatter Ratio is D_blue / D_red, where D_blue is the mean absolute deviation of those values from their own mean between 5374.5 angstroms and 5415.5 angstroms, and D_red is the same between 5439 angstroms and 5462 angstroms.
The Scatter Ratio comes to 1.0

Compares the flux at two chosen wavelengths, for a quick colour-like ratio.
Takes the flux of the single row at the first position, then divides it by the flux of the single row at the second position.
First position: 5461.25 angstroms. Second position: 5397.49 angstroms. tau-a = 0.97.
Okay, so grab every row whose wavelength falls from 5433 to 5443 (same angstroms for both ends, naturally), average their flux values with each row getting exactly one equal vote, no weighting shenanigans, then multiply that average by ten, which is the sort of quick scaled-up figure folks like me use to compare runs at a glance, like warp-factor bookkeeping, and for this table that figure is 269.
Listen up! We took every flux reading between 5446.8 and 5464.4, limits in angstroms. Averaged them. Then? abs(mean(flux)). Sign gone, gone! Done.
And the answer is 26.9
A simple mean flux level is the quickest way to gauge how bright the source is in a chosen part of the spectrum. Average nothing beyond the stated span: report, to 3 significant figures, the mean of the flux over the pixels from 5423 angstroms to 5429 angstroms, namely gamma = 26.1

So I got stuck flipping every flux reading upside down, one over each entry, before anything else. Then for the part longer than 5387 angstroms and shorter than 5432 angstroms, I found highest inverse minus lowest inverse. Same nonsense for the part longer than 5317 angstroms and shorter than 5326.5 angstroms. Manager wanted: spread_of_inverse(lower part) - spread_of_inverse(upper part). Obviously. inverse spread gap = -0.005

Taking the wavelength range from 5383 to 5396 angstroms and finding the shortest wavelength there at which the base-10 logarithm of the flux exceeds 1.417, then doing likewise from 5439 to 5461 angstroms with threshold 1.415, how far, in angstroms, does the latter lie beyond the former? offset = 56.1 angstroms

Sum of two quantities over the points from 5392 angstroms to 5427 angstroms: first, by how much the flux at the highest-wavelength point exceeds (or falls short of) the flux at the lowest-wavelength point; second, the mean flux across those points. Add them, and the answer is 26.2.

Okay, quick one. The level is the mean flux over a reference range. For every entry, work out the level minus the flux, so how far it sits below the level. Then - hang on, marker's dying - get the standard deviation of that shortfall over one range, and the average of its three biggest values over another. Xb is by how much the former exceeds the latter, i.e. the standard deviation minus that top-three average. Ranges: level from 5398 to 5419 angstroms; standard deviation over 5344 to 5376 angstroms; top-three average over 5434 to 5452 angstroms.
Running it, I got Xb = -0.5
